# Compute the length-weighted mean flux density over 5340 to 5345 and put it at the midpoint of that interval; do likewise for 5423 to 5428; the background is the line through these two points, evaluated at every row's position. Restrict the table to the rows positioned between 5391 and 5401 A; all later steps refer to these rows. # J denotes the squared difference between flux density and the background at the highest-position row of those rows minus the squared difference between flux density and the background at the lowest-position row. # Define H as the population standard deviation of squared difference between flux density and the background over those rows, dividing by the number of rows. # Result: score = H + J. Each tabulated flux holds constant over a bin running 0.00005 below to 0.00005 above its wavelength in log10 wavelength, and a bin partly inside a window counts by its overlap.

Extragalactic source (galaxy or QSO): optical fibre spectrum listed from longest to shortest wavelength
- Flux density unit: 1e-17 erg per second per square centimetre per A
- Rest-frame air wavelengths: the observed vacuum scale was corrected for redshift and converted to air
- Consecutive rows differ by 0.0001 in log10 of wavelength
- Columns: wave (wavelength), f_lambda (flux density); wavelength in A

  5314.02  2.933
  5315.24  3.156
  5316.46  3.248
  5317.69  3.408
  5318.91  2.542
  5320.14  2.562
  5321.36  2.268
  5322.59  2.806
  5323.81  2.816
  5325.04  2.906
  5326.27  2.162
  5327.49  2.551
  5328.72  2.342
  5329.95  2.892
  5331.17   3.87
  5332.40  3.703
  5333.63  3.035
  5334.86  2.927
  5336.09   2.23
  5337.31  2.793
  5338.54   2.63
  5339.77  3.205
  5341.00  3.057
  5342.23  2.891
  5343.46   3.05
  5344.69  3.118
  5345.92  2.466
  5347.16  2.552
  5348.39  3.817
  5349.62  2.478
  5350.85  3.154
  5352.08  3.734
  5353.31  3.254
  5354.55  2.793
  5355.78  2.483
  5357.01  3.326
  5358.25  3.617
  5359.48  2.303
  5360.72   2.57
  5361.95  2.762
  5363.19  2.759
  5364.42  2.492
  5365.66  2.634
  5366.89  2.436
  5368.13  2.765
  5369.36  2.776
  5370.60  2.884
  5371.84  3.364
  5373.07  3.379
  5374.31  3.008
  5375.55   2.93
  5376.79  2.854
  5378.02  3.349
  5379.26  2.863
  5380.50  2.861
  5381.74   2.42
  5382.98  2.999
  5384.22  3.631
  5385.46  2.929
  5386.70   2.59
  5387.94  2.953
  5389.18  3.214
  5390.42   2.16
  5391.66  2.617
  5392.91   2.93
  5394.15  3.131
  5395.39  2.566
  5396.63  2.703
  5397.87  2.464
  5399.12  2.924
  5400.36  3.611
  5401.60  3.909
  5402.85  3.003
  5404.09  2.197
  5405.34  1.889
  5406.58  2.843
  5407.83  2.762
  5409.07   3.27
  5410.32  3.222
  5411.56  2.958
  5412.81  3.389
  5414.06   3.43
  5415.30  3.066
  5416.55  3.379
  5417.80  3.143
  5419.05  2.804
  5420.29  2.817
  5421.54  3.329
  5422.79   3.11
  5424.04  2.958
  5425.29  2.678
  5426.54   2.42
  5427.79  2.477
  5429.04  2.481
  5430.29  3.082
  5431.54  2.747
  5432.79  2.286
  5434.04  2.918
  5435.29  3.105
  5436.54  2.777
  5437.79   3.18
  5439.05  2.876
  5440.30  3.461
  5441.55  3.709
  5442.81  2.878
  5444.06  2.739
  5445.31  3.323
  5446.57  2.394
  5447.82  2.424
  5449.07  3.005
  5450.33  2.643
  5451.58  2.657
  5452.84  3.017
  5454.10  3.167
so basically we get 0.837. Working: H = 0.21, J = 0.63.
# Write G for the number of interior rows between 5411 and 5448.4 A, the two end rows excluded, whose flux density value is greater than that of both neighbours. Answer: 8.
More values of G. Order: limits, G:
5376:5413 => 8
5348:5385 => 6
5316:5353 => 9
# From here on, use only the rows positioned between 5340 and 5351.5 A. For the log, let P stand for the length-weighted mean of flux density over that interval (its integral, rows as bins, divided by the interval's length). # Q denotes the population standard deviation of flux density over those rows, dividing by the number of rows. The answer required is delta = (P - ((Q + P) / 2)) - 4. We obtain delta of -2.72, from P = 2.96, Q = 0.40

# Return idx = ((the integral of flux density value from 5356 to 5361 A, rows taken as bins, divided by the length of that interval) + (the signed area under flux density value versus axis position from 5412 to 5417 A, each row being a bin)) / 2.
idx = 9.7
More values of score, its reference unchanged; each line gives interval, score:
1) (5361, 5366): 0.124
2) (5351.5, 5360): 0.080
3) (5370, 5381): 0.099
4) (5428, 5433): 0.168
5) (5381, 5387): 0.084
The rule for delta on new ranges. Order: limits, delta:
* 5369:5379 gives -2.58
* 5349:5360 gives -2.73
